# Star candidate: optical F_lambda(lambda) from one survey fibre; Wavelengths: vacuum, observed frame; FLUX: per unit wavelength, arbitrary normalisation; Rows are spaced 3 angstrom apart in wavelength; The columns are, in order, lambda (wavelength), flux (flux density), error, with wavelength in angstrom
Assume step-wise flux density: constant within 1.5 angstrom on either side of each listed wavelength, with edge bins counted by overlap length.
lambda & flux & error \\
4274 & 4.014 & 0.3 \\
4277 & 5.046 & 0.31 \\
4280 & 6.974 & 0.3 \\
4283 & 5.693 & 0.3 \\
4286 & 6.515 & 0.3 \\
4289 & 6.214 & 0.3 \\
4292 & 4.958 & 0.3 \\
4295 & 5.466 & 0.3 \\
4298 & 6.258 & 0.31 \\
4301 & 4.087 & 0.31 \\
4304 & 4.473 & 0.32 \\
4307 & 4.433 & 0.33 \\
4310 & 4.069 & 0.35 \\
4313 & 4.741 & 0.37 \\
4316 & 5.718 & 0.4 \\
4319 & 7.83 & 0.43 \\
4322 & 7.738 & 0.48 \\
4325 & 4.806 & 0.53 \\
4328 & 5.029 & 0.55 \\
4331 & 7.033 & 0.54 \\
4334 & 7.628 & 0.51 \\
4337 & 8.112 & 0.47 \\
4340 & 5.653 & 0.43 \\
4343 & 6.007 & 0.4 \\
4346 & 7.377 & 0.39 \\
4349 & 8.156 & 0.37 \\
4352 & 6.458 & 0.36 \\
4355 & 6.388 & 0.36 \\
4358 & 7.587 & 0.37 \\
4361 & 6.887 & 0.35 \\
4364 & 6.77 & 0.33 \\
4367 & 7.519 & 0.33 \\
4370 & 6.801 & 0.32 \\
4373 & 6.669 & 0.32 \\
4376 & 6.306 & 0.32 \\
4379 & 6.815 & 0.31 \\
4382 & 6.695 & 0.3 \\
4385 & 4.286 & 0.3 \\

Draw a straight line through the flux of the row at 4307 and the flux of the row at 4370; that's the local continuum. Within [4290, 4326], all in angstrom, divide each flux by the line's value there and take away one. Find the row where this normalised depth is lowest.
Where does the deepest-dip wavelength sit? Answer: 4310 angstrom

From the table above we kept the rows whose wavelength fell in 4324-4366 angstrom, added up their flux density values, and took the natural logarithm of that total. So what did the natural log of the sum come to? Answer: 4.5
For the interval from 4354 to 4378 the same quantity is 4.0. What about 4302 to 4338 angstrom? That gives 4.3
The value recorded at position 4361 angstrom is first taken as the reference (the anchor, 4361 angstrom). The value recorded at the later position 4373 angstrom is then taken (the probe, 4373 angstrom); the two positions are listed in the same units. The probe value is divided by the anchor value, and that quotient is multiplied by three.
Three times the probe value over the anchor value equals 2.9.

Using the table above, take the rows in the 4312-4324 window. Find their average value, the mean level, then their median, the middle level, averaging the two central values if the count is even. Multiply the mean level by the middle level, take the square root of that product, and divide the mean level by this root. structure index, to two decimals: 0.98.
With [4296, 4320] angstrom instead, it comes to 1.06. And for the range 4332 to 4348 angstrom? 0.97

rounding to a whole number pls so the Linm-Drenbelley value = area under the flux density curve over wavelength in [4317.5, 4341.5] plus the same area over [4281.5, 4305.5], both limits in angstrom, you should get 292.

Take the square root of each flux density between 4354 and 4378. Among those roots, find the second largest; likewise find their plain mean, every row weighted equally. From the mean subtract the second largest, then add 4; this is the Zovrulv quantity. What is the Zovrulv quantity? 3.88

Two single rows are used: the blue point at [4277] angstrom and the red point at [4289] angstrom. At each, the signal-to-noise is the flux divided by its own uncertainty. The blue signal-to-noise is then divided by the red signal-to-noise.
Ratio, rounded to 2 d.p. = 0.79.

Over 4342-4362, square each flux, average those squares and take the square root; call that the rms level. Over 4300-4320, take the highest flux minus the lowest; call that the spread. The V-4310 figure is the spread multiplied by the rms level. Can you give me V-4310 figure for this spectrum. 26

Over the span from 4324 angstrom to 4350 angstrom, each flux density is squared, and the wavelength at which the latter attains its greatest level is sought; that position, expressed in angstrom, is 4349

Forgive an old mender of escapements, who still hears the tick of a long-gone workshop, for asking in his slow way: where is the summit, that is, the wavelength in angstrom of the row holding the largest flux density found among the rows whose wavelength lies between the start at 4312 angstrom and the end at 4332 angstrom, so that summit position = 4319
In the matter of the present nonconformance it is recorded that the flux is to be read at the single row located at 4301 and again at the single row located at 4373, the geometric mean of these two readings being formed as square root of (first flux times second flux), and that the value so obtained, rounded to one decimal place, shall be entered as 5.2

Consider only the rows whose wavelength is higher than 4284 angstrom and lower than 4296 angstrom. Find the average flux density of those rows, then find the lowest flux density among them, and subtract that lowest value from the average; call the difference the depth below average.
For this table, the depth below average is 0.8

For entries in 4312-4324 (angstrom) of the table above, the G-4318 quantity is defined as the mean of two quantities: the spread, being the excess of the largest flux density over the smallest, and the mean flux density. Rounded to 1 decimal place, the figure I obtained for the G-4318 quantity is 4.8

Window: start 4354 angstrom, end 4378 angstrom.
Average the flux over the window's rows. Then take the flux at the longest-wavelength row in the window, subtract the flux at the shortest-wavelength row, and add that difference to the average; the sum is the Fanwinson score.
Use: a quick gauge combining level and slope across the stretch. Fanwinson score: 6.8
